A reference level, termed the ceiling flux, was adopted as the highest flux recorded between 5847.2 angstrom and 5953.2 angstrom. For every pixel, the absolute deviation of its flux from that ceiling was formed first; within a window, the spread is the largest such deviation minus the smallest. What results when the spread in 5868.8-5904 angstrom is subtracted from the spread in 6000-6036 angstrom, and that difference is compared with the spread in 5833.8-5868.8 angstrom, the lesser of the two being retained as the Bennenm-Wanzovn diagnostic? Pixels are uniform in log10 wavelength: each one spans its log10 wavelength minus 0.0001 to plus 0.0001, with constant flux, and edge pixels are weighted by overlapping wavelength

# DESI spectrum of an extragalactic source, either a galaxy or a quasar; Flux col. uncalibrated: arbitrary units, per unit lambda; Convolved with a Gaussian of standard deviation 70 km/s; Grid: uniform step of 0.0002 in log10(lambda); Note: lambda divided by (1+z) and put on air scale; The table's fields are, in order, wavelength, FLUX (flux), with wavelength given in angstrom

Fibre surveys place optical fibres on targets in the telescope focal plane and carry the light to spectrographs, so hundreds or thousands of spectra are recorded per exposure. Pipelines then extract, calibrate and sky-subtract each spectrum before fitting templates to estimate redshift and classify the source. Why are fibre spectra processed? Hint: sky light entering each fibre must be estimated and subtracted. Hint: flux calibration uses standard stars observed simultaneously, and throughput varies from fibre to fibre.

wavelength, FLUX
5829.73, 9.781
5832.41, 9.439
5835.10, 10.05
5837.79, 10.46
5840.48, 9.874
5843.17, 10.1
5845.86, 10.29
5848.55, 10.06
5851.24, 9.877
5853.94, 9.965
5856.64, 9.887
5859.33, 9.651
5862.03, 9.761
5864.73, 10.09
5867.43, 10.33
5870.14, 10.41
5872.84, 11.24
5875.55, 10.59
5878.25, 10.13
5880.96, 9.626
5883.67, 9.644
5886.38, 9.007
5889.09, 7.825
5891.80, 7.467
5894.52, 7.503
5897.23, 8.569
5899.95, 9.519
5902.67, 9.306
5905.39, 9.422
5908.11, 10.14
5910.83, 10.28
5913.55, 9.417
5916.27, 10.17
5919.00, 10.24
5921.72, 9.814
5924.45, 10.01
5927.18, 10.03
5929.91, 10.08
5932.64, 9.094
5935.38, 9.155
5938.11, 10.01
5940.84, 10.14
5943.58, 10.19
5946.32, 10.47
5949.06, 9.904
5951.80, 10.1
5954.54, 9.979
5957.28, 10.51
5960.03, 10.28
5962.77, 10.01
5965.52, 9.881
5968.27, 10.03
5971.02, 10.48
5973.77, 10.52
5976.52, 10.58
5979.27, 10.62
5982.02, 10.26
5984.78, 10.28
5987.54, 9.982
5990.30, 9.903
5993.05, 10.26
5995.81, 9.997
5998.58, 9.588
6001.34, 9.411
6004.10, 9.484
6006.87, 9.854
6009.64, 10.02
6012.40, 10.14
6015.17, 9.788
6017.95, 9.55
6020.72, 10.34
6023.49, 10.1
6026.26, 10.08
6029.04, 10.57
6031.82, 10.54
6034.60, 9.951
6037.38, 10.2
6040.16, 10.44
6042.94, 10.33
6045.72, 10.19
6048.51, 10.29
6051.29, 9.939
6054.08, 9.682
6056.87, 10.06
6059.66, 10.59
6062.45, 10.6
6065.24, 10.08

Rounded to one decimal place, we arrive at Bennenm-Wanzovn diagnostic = -2.6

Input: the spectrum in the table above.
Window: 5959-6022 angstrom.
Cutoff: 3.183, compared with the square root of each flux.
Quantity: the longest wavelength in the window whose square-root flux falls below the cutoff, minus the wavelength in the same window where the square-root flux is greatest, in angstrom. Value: 38.7 angstrom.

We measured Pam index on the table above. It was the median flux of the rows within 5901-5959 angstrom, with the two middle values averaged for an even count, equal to 10.0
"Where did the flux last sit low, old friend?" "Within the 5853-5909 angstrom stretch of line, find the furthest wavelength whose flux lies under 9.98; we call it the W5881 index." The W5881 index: 5905.39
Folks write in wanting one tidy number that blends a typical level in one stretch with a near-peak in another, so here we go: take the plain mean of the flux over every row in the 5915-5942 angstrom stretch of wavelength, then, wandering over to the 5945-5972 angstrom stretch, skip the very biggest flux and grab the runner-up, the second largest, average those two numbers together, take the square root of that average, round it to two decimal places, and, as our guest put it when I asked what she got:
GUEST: 3.19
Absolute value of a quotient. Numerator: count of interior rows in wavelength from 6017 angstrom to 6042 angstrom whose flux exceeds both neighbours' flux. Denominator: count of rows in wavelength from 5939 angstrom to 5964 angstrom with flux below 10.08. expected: 0.7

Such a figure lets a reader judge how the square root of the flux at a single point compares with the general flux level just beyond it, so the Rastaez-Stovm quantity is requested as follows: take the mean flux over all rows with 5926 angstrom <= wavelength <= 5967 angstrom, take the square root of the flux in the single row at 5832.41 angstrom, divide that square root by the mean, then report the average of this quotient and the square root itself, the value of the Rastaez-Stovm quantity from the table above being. 1.69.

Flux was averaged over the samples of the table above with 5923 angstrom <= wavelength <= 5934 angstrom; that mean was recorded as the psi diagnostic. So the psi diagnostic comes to 9.8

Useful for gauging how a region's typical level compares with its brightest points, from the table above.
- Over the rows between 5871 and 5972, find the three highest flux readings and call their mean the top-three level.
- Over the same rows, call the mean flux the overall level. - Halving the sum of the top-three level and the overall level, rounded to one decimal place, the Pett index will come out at 10.3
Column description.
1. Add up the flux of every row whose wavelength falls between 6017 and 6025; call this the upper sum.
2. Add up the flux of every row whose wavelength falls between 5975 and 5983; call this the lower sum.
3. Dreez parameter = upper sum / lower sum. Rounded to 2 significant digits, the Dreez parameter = 0.95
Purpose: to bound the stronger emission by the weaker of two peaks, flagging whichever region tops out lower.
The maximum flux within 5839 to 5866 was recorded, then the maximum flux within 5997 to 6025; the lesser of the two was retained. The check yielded 10.3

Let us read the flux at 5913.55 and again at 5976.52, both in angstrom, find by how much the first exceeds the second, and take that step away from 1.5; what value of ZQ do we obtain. 2.7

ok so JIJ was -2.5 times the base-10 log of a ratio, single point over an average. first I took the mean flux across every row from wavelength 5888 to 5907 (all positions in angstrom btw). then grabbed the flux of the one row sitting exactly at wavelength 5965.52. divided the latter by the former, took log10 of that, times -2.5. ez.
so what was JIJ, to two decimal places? -0.16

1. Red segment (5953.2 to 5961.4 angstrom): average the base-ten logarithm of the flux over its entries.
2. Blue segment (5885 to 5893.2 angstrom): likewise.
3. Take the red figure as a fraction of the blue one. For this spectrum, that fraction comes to 1.11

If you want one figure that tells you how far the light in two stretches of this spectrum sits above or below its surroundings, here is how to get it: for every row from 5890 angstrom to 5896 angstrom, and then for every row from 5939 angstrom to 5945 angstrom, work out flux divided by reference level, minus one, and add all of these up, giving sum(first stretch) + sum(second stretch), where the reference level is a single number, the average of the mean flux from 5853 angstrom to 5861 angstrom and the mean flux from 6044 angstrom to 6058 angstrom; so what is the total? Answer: -0.4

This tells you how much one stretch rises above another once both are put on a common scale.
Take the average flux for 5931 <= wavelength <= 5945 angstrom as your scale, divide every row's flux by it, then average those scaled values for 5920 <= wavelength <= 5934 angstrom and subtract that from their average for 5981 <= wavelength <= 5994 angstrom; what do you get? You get 0.03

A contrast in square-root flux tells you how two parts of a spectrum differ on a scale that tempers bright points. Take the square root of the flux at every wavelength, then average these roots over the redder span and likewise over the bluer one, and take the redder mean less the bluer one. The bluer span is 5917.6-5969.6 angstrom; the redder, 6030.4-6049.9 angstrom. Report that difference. 0.045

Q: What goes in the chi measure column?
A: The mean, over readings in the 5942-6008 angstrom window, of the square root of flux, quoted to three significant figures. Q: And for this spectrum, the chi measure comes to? 3.18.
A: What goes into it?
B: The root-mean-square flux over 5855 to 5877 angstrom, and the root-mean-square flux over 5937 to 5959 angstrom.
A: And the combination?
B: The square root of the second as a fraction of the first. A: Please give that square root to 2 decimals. 1.00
